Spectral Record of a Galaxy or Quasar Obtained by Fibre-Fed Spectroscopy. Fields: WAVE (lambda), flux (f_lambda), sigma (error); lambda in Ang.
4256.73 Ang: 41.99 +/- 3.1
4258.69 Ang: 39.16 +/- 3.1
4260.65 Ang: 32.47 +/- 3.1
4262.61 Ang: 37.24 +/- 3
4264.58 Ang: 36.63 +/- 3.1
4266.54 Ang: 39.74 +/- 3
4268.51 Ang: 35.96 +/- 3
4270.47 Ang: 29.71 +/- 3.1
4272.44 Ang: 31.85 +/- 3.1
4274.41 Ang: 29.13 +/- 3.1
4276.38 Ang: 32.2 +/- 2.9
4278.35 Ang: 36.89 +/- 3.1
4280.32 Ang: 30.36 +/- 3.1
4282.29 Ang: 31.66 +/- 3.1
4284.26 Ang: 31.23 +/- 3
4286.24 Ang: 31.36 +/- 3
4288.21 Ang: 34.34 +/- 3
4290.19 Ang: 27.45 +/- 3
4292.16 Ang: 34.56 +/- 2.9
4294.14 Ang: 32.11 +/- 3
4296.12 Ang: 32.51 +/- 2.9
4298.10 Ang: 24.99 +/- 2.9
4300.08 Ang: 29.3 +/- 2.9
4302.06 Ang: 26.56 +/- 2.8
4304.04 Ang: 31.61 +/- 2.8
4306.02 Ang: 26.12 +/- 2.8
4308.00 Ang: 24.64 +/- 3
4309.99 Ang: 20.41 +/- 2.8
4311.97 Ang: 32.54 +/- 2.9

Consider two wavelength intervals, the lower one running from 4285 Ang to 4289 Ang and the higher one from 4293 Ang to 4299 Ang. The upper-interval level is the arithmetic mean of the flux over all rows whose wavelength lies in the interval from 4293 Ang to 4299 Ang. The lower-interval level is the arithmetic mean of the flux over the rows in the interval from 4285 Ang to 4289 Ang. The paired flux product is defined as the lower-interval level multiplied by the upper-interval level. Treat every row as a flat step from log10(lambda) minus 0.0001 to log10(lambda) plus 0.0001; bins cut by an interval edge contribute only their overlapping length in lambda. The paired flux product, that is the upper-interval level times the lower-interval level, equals 981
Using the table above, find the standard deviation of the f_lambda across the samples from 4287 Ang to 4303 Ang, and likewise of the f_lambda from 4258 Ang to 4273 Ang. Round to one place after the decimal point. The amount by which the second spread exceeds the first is 0.0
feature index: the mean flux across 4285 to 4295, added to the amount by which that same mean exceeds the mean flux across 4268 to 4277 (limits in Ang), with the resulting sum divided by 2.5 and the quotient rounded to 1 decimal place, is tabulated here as 12.9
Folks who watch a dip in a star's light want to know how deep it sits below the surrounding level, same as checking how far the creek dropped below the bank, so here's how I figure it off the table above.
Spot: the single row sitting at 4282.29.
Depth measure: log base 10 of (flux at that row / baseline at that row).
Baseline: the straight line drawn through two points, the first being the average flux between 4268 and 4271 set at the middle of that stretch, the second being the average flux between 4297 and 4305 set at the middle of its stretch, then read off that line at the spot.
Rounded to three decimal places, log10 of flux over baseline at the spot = 0.010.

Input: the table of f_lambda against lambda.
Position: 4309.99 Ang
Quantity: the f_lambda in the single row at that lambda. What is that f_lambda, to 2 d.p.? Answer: 20.41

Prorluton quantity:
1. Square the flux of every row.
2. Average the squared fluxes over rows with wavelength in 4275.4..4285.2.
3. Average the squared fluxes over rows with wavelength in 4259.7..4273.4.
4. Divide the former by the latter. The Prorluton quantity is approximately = 0.87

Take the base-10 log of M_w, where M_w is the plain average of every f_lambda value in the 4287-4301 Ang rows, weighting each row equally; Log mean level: 1.49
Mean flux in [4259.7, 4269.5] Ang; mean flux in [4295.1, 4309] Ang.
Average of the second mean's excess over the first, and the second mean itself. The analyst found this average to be 9.8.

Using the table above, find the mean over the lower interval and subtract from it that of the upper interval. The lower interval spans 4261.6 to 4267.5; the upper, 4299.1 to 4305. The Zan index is 9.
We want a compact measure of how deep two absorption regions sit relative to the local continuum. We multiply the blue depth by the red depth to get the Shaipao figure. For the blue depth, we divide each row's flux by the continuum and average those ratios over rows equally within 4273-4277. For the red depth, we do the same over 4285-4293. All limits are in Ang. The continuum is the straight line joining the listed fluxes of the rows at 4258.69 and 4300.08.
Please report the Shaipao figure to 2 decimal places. 0.87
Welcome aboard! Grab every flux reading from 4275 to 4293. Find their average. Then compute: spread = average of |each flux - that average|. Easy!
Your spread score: 2.02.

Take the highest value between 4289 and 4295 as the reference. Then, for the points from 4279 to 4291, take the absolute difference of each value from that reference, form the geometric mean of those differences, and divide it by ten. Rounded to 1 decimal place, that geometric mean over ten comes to 0.2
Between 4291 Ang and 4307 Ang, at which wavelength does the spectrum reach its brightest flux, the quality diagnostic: 4292.16 Ang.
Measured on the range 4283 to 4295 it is 4292.16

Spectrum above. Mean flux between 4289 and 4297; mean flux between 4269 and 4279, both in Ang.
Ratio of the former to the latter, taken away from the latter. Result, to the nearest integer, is 31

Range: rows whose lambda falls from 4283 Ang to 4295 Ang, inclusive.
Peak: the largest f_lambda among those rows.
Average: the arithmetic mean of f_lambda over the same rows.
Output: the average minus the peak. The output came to -2.7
